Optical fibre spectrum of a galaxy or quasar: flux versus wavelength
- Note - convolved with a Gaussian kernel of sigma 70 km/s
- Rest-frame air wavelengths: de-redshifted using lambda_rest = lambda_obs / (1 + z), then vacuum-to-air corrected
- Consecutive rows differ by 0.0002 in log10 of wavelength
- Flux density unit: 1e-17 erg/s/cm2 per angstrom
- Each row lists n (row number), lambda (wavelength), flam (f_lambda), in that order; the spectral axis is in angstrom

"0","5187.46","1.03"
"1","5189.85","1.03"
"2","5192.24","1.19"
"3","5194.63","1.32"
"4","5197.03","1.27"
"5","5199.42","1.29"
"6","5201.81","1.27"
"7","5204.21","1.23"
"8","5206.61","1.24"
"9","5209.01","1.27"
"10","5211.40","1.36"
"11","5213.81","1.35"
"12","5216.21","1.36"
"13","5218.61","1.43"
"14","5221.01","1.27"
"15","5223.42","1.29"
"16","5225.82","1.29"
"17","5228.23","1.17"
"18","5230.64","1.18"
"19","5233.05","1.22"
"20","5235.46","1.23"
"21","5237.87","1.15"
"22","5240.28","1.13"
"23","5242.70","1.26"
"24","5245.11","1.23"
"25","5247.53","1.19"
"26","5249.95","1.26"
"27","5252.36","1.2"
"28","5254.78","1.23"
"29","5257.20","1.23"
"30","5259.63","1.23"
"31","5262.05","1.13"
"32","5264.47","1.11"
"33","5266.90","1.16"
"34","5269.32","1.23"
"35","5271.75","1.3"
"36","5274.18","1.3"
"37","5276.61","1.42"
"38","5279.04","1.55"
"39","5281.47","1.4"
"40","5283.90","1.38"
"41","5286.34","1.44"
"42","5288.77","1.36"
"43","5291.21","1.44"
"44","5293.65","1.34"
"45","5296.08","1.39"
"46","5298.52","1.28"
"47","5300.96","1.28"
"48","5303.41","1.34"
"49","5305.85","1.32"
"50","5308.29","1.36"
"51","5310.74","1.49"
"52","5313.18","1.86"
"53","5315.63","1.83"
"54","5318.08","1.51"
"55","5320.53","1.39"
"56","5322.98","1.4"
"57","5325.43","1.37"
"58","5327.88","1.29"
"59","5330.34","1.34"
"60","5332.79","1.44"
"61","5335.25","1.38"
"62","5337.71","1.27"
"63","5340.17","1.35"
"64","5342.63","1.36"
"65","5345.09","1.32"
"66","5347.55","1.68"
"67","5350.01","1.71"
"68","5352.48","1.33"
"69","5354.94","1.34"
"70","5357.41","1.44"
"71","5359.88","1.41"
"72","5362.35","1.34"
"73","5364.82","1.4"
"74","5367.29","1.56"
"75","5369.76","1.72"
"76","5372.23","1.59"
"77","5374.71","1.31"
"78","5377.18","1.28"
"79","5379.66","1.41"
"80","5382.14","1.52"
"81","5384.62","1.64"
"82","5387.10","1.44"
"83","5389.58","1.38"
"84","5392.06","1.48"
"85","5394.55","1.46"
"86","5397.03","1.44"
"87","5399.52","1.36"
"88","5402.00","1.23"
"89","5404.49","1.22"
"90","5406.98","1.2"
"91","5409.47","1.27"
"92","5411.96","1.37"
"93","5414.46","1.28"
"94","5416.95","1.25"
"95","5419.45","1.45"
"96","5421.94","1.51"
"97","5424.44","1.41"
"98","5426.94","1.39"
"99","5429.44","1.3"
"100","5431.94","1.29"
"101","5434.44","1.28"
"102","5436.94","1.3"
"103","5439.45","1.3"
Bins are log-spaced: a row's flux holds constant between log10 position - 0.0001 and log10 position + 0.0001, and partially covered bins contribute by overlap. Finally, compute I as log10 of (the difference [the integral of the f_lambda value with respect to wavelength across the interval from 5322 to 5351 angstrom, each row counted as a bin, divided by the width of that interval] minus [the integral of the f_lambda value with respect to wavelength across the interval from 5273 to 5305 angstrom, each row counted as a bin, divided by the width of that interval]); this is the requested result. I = -1.53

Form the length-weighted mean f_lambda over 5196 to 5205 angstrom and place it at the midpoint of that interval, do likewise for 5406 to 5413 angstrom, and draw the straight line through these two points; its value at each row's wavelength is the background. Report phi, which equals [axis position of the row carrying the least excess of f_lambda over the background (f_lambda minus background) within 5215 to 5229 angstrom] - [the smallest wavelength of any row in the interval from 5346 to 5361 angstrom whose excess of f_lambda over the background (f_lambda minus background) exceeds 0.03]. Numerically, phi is -119.3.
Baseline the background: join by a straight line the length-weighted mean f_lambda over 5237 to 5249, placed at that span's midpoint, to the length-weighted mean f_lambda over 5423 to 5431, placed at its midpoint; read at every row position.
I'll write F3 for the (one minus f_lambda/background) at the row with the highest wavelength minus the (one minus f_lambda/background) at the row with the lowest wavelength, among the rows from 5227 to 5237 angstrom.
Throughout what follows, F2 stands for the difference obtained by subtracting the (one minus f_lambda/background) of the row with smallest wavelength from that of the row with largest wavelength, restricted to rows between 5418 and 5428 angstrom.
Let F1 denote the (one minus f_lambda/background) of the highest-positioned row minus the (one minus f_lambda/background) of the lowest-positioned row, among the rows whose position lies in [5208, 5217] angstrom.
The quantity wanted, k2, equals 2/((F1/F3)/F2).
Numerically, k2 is 0.06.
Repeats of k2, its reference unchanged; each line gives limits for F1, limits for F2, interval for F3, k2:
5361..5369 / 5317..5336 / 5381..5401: -0.19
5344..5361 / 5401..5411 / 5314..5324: 0.30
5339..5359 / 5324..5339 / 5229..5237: 0.12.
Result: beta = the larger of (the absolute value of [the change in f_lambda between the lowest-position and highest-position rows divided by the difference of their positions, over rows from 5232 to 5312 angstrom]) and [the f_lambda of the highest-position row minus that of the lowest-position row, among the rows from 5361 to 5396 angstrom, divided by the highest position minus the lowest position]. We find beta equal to 0.0037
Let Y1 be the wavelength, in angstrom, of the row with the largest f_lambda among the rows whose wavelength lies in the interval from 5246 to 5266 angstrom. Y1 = 5249.95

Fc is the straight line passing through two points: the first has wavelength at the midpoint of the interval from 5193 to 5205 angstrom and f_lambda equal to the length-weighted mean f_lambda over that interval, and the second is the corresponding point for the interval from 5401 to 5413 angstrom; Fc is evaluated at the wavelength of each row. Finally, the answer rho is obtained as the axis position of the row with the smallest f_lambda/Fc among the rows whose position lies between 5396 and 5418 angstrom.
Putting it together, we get 5406.98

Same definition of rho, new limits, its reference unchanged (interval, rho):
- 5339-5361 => 5345.09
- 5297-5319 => 5298.52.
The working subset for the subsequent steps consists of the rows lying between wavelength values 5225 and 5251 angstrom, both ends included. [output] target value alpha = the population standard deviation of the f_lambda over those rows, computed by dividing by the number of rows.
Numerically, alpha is 0.05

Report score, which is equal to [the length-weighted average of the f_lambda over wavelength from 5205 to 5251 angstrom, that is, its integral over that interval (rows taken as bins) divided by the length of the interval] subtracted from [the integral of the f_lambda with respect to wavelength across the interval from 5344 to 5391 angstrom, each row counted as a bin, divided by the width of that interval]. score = 0.21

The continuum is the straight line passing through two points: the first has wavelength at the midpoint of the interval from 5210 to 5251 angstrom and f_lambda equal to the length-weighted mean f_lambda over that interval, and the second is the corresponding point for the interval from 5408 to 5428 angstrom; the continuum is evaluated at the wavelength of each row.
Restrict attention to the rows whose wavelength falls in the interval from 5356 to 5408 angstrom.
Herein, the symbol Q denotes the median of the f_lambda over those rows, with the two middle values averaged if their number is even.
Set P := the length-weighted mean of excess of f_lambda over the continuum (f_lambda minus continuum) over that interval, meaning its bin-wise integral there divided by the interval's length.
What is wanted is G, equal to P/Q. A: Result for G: 0.06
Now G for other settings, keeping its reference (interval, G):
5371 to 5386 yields 0.08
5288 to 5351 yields 0.09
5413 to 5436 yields -0.01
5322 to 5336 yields 0.04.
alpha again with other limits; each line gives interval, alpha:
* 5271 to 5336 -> 0.14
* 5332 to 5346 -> 0.05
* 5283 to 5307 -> 0.05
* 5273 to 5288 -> 0.07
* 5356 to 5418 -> 0.13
